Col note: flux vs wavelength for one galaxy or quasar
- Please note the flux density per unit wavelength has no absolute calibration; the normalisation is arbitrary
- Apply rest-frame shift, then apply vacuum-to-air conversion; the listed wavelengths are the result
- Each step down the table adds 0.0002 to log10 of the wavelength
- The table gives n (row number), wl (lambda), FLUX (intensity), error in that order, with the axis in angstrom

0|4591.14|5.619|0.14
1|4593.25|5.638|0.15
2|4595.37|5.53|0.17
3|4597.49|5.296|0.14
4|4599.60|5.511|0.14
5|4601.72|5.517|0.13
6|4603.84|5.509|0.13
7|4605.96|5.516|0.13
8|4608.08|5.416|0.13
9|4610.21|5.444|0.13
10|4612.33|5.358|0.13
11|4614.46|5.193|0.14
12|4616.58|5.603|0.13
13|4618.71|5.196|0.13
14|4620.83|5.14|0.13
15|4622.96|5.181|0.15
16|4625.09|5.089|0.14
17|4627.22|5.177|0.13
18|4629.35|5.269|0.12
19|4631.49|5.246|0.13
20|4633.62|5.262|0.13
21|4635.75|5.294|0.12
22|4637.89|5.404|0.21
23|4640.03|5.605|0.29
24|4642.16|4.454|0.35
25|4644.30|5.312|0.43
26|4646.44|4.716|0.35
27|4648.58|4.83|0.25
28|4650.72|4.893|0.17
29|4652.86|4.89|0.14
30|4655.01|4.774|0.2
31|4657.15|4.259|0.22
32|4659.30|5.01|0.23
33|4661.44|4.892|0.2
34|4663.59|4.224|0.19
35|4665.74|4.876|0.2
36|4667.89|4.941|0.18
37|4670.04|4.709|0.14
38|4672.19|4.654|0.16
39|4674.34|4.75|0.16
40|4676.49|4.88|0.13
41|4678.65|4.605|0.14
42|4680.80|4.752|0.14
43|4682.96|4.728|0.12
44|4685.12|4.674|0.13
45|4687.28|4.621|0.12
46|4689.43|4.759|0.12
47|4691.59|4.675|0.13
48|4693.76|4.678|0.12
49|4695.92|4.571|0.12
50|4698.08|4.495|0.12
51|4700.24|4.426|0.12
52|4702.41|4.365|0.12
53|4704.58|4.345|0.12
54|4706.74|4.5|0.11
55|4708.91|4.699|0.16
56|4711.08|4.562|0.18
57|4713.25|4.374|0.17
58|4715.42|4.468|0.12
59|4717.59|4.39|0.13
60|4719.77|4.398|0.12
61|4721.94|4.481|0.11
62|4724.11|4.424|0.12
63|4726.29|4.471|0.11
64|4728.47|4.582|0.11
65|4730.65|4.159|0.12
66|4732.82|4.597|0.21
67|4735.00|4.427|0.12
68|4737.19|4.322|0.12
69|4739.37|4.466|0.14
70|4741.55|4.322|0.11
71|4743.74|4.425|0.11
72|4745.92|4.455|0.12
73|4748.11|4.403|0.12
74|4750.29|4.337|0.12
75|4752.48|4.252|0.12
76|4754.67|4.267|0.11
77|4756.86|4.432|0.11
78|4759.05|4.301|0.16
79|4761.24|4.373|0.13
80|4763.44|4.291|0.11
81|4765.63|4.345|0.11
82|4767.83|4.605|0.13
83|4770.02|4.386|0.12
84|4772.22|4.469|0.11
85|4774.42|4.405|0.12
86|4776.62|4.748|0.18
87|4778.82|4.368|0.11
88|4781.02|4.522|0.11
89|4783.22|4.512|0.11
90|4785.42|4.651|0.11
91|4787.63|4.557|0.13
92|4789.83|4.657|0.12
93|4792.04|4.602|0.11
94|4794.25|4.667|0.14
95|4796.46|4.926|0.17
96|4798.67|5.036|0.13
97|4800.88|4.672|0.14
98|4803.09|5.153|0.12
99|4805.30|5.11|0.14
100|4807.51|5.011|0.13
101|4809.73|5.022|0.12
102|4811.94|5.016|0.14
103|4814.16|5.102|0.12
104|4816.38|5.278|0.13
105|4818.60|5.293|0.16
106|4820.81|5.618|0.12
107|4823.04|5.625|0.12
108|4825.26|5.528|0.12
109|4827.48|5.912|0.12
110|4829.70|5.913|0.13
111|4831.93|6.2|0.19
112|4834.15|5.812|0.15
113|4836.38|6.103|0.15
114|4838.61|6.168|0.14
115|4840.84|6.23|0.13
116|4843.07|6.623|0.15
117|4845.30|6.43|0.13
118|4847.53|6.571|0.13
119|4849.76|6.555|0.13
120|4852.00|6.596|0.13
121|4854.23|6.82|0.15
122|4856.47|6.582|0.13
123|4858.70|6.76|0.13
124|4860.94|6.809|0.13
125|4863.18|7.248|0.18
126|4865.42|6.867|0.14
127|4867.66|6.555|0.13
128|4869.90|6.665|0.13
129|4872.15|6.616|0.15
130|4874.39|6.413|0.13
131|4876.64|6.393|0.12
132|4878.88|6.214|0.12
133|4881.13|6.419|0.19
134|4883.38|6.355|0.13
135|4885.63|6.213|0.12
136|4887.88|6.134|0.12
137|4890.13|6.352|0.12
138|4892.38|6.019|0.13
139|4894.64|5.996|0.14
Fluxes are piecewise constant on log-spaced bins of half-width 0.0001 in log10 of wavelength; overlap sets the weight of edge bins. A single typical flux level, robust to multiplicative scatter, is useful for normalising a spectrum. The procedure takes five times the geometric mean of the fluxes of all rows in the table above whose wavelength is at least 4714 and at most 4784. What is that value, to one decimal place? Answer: 22.1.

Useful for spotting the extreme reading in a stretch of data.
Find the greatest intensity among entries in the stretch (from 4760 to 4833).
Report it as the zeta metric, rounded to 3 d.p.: 6.200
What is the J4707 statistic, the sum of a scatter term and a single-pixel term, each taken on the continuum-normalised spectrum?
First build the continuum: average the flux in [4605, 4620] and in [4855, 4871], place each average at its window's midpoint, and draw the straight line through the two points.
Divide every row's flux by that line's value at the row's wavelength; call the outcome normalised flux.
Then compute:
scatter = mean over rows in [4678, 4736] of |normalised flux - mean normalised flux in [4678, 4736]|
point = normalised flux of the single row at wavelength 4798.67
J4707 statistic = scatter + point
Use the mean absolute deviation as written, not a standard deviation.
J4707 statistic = 0.81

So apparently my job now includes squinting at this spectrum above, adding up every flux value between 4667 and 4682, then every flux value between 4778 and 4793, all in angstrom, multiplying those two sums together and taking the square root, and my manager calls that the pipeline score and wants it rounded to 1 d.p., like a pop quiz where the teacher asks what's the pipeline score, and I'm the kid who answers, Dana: 32.6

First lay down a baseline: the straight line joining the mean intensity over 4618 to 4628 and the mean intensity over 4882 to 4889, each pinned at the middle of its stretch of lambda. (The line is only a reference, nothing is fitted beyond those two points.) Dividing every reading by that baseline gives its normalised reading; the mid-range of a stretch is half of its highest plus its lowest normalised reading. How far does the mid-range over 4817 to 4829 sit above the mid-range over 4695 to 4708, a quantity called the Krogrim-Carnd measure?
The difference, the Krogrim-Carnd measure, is 0.12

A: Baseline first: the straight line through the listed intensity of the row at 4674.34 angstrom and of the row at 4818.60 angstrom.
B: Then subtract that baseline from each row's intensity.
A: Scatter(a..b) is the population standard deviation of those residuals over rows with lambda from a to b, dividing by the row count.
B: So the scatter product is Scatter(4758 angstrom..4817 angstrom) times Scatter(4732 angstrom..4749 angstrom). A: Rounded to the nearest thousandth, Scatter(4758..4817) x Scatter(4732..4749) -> 0.022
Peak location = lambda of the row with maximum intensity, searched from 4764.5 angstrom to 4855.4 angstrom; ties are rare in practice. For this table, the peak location 4854.23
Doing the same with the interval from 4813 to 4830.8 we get 4829.70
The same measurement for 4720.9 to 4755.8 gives 4732.82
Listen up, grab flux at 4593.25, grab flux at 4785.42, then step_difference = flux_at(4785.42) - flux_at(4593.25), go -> -0.99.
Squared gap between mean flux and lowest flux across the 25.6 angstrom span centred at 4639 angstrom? 0.4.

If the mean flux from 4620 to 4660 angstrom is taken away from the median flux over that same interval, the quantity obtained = 0.10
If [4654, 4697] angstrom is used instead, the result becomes 0.02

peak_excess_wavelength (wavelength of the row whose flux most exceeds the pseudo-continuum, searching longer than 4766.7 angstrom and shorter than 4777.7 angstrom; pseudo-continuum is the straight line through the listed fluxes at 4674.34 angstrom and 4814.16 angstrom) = 4776.62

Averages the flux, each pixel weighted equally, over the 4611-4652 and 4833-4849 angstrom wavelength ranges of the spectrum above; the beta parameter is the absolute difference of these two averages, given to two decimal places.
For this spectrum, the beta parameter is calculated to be 1.11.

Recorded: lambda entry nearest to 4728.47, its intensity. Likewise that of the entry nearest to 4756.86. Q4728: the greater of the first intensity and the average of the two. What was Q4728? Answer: 4.58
